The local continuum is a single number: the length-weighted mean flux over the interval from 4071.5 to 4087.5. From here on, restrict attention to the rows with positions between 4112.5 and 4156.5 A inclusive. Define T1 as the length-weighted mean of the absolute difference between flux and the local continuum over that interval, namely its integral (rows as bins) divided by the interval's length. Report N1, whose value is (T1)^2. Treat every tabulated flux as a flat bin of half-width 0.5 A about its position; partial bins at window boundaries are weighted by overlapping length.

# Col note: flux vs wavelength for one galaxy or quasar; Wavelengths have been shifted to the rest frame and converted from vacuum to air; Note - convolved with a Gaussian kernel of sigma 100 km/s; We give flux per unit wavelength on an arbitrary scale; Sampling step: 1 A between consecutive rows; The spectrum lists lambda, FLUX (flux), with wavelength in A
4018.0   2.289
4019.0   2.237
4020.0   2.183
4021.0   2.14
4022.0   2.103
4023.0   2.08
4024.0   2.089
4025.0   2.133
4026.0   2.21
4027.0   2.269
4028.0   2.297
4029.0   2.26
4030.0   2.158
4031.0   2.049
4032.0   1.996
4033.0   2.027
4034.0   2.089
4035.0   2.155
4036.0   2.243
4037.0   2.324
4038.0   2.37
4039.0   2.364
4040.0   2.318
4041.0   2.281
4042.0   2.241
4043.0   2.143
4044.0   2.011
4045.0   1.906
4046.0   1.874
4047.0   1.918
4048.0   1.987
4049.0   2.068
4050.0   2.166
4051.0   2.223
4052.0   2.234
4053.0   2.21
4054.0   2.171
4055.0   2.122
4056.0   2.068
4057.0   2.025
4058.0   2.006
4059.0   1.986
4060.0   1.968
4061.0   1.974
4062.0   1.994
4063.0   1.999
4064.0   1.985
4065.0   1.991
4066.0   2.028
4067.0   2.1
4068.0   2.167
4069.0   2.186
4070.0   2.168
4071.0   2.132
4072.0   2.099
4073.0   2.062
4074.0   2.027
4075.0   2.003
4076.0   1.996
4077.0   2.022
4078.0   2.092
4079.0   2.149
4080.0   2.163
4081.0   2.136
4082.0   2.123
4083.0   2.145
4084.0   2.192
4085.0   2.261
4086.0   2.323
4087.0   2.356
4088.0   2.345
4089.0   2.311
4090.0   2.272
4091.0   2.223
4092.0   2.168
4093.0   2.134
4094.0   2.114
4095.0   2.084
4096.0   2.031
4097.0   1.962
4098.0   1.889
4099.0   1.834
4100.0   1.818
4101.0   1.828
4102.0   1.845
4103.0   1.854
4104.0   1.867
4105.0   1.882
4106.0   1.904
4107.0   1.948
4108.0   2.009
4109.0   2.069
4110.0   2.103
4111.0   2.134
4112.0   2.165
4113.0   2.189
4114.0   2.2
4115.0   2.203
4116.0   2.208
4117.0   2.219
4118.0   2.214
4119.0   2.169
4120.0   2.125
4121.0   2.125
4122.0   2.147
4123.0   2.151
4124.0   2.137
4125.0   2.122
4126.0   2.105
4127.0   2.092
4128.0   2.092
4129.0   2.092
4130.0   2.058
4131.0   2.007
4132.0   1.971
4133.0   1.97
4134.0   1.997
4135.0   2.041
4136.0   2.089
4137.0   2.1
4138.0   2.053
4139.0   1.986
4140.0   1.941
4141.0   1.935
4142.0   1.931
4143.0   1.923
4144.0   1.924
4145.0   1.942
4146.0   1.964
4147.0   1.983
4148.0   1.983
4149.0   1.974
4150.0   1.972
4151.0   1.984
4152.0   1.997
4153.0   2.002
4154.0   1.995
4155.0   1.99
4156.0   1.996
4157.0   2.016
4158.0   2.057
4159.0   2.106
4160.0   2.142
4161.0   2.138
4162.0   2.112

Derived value 0.011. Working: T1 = 0.105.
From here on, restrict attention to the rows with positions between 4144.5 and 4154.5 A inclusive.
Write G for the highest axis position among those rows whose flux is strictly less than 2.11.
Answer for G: 4154.0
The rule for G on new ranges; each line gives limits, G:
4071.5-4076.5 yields 4076.0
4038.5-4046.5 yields 4046.0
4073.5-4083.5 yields 4078.0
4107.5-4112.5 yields 4110.0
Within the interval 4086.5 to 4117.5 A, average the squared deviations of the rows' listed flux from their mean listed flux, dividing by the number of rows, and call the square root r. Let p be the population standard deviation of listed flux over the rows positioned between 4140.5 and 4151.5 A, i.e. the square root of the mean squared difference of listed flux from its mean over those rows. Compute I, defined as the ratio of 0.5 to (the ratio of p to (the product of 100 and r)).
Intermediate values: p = 0.02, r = 0.165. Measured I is 346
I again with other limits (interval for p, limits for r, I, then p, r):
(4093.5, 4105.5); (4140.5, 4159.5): 22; 0.10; 0.044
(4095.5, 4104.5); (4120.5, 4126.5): 12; 0.07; 0.016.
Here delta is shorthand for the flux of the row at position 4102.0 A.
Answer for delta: 1.845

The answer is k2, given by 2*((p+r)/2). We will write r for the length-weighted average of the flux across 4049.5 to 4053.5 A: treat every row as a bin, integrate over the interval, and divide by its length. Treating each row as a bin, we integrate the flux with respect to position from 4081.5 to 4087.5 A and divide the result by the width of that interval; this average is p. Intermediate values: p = 2.23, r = 2.21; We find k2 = 4.44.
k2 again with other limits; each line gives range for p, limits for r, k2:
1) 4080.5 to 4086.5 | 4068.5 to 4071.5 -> 4.36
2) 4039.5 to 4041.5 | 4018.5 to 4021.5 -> 4.49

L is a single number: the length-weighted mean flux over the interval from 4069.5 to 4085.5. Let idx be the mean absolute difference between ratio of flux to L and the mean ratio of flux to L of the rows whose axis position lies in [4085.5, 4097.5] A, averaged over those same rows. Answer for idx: 0.053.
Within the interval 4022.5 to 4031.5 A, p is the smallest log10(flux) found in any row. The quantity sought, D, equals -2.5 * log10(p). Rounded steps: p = 0.312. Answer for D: 1.27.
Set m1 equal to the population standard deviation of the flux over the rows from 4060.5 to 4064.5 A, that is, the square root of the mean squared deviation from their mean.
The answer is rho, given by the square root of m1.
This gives 0.10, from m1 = 0.01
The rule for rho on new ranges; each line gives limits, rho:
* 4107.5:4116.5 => 0.26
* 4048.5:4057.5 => 0.27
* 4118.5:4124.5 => 0.12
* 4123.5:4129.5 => 0.13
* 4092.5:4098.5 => 0.29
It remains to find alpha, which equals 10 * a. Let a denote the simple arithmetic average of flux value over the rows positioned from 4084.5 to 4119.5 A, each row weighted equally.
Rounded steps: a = 2.09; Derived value 20.9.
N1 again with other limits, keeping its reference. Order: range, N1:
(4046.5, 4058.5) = 0.008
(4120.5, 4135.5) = 0.004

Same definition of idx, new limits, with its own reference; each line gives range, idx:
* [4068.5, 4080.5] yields 0.027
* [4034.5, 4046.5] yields 0.066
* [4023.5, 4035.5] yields 0.038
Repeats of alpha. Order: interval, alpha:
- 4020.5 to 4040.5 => 21.8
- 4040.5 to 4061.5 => 20.8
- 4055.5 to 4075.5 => 20.5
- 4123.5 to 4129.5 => 21.1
